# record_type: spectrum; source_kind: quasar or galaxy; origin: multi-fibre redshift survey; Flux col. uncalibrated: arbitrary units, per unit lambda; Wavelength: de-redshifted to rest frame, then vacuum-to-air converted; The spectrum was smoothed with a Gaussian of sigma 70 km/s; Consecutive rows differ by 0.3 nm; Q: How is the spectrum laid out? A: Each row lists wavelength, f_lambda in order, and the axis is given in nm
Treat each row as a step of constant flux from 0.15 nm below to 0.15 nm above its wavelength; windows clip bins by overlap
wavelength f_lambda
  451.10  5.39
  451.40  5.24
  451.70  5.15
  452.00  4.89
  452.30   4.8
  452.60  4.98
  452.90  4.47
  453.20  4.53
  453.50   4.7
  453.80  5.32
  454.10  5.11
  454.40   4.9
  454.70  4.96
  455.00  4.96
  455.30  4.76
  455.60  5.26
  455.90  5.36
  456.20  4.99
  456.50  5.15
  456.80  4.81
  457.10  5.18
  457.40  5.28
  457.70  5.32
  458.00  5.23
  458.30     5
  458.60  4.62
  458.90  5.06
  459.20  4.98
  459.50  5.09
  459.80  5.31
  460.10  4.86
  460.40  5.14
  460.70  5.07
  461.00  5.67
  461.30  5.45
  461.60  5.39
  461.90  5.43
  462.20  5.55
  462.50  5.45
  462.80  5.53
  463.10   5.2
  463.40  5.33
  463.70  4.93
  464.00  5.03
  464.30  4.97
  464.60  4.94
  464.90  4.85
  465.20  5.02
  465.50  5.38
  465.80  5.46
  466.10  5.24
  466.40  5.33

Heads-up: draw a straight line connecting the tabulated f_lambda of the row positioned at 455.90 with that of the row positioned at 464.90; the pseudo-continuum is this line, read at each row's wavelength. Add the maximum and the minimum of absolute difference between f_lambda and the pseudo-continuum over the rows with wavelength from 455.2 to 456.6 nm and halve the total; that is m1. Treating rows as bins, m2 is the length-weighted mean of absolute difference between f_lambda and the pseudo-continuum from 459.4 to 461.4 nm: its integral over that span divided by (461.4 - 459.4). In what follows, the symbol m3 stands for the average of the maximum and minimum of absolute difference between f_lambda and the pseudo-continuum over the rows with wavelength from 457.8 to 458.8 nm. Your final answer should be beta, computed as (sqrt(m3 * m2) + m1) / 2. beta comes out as 0.287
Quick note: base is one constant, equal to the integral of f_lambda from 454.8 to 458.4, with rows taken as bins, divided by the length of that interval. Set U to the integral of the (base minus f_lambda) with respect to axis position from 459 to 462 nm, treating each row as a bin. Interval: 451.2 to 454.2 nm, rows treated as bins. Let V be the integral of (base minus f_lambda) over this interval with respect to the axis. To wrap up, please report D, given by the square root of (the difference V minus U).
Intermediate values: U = -0.38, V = 0.55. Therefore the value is 0.96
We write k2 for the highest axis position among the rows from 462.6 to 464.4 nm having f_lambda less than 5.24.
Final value 464.30 nm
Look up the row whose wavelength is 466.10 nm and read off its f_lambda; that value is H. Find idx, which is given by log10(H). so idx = 0.719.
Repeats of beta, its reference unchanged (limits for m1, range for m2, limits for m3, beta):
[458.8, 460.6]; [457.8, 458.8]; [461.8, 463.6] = 0.235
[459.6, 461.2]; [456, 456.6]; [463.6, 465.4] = 0.231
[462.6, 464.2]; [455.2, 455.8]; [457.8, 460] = 0.299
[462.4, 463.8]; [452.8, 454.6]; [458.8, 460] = 0.286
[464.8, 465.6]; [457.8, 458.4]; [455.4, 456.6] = 0.209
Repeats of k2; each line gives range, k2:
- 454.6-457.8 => 457.10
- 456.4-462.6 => 460.70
